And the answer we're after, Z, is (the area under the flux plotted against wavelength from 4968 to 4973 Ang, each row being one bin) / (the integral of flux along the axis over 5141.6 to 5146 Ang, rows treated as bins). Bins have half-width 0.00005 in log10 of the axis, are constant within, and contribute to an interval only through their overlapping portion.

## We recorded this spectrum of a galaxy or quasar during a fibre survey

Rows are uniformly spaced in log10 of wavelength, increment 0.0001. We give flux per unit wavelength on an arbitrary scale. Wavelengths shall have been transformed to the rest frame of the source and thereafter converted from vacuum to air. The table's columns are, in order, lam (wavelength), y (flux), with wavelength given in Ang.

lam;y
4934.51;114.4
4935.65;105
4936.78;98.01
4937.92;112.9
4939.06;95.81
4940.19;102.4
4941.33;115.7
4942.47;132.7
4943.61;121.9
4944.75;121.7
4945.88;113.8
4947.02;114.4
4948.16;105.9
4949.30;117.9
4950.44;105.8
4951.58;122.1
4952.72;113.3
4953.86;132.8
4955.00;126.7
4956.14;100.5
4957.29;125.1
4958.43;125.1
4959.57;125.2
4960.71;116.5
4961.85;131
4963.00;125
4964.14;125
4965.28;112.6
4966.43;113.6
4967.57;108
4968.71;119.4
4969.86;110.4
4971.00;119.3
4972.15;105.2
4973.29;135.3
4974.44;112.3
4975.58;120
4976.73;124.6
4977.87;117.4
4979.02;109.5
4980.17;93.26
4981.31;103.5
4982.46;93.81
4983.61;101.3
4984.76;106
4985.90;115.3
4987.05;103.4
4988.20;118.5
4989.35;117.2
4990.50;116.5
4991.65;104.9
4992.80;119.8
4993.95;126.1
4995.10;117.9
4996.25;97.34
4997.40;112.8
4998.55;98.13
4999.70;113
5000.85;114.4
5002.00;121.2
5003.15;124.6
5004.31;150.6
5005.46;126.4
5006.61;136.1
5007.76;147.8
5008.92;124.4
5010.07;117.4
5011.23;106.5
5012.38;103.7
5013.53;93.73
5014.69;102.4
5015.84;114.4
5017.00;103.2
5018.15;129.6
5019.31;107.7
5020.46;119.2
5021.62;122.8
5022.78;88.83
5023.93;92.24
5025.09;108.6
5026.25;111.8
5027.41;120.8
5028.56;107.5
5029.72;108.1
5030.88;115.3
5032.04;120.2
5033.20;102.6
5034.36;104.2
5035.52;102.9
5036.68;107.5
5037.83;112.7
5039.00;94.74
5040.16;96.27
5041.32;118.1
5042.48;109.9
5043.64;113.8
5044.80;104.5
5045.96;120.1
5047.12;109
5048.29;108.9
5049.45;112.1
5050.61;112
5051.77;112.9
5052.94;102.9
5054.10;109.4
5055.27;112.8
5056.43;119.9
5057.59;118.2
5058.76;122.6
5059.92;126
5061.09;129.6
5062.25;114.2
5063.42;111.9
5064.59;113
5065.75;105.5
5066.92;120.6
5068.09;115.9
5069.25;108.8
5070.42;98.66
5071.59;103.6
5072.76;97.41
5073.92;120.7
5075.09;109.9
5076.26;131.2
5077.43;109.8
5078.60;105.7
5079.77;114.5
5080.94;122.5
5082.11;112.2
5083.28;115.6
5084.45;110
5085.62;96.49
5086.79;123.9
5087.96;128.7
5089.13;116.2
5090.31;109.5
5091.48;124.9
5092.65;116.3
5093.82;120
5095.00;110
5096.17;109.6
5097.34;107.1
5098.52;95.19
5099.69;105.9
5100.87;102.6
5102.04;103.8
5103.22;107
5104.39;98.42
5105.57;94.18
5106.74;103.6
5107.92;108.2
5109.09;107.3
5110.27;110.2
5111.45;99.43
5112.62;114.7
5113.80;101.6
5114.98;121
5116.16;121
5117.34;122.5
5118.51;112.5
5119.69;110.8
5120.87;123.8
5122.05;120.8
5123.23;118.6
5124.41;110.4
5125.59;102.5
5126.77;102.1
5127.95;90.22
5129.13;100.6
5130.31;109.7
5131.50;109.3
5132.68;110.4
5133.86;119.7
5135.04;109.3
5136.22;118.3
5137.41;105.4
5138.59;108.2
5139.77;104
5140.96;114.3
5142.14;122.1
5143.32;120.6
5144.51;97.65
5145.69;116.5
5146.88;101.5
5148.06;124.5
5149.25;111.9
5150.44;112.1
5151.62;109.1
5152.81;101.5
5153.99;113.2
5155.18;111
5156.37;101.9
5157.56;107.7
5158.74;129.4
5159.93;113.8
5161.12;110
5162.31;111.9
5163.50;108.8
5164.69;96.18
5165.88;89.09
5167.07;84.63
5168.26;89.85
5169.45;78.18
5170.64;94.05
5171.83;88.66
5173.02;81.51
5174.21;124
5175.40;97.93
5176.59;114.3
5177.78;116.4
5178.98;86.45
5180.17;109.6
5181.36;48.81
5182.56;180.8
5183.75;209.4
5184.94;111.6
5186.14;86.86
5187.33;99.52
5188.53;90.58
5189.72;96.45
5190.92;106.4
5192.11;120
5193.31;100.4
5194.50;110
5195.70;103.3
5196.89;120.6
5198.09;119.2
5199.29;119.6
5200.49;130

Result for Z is 1.14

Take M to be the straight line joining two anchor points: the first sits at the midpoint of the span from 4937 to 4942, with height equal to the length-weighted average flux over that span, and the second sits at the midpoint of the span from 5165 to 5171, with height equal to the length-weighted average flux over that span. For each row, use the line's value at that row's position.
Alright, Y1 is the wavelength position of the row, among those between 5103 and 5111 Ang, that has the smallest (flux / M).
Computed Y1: 5105.57 Ang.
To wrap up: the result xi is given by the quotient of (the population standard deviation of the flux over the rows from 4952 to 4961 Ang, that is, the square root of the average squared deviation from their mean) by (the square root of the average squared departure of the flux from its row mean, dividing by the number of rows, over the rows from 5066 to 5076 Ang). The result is 1.1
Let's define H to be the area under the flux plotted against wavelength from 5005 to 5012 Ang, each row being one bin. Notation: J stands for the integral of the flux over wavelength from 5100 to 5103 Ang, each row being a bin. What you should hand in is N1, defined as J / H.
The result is 0.4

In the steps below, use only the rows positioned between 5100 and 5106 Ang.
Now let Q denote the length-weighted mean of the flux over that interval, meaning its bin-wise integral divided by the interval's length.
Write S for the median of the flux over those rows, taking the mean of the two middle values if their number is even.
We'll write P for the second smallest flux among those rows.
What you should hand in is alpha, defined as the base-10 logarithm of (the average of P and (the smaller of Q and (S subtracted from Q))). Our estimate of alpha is 1.69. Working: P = 98.42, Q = 102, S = 103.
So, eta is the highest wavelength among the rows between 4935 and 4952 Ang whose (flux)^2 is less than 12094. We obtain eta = 4950.44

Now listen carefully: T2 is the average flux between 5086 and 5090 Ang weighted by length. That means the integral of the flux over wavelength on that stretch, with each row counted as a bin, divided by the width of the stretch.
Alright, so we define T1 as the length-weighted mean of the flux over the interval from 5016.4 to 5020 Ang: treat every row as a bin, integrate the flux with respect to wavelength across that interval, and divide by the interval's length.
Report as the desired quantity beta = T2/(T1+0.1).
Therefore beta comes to 1.06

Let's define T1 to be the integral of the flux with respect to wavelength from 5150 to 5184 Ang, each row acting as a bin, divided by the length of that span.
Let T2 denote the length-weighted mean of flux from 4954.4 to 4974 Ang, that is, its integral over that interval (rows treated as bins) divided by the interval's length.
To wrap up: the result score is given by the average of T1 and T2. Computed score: 113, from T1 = 107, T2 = 119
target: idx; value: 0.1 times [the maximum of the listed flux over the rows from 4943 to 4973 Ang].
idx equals 13.3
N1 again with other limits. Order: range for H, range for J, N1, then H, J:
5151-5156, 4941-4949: 1.7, 542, 945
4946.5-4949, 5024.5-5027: 1.0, 277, 276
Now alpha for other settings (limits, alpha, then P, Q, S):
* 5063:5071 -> 1.72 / 105.5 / 111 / 112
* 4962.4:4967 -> 1.75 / 113.6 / 119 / 119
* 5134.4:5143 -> 1.73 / 105.4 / 112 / 109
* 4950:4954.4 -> 1.76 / 113.3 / 119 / 118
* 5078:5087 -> 1.72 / 105.7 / 112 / 113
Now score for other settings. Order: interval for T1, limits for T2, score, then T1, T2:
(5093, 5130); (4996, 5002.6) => 109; 108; 110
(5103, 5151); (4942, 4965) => 115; 110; 120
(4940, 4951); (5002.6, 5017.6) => 117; 116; 119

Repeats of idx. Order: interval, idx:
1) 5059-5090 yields 13.1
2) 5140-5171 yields 12.9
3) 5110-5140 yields 12.4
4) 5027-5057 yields 12.1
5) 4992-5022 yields 15.1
